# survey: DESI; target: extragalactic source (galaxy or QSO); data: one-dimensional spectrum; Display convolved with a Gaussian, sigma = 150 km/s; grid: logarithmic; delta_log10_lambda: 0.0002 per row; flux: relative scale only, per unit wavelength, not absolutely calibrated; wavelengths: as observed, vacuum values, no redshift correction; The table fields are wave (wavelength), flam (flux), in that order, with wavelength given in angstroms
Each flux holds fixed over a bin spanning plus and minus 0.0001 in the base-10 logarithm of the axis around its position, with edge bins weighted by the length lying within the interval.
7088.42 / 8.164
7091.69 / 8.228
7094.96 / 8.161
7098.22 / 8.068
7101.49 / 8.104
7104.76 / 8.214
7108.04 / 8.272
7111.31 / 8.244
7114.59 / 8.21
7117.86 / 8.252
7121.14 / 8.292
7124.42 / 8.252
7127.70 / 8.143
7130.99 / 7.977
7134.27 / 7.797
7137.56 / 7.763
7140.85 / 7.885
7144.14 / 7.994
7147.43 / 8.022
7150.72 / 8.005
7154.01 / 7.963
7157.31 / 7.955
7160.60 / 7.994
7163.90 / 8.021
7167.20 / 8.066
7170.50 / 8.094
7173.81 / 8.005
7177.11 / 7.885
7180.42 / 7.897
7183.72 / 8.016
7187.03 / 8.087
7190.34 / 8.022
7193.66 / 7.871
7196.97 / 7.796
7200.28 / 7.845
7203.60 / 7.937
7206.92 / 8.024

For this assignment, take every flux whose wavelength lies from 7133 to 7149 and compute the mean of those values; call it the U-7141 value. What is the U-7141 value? 7.89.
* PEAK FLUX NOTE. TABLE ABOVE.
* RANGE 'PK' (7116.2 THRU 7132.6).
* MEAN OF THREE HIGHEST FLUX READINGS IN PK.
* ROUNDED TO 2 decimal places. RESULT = 8.27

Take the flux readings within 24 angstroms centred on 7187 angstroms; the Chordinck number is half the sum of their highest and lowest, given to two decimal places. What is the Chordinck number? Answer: 7.94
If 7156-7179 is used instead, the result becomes 7.99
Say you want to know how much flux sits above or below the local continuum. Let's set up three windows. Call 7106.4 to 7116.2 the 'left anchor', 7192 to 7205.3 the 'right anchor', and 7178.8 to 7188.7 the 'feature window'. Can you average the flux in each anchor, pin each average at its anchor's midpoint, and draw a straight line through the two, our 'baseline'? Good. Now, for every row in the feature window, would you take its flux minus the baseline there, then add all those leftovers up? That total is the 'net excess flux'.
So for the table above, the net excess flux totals 0.22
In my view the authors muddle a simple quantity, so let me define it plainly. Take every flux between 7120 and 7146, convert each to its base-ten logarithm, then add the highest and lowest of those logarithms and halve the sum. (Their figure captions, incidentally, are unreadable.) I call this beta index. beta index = 0.904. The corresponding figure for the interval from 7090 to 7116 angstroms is 0.912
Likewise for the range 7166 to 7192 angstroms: 0.902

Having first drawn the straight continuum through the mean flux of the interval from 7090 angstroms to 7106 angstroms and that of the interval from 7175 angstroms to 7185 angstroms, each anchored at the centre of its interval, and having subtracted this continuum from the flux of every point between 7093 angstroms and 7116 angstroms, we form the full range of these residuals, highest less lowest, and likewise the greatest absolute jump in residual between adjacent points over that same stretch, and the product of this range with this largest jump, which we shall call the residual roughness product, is 0.027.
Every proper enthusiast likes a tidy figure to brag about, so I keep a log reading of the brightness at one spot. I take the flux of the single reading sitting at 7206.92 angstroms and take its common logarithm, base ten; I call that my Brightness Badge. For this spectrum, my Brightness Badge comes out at 0.904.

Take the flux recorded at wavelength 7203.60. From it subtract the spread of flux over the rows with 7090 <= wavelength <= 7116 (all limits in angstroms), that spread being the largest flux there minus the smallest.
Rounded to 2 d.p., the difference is 7.73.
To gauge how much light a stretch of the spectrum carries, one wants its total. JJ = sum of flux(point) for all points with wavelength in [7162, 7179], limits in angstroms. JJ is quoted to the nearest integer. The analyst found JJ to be 40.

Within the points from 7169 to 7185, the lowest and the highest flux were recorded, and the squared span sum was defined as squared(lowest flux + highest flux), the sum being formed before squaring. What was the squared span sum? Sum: 255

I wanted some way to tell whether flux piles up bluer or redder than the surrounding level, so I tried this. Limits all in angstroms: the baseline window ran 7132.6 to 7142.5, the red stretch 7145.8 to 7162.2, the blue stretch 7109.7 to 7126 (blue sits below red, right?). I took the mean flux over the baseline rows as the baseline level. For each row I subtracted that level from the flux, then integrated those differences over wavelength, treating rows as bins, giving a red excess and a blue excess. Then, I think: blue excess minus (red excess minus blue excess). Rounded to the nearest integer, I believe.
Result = 11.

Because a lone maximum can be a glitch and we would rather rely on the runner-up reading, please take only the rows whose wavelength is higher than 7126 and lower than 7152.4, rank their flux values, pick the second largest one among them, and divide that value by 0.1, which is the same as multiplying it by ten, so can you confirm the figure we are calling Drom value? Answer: 80.2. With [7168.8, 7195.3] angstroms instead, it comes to 80.9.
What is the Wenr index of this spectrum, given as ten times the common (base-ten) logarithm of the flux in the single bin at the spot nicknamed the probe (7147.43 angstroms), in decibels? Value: 9.04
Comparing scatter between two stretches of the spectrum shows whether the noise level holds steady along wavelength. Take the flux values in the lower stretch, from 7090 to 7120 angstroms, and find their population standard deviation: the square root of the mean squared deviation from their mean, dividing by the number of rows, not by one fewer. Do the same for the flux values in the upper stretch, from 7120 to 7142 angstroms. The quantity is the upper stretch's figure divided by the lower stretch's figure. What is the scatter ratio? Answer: 3.0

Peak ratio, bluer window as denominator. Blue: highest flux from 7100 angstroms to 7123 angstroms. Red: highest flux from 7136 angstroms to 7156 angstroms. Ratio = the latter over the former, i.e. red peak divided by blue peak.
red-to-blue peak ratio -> 0.97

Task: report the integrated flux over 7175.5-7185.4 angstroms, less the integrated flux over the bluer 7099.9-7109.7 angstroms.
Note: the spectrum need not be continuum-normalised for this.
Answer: -1.8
